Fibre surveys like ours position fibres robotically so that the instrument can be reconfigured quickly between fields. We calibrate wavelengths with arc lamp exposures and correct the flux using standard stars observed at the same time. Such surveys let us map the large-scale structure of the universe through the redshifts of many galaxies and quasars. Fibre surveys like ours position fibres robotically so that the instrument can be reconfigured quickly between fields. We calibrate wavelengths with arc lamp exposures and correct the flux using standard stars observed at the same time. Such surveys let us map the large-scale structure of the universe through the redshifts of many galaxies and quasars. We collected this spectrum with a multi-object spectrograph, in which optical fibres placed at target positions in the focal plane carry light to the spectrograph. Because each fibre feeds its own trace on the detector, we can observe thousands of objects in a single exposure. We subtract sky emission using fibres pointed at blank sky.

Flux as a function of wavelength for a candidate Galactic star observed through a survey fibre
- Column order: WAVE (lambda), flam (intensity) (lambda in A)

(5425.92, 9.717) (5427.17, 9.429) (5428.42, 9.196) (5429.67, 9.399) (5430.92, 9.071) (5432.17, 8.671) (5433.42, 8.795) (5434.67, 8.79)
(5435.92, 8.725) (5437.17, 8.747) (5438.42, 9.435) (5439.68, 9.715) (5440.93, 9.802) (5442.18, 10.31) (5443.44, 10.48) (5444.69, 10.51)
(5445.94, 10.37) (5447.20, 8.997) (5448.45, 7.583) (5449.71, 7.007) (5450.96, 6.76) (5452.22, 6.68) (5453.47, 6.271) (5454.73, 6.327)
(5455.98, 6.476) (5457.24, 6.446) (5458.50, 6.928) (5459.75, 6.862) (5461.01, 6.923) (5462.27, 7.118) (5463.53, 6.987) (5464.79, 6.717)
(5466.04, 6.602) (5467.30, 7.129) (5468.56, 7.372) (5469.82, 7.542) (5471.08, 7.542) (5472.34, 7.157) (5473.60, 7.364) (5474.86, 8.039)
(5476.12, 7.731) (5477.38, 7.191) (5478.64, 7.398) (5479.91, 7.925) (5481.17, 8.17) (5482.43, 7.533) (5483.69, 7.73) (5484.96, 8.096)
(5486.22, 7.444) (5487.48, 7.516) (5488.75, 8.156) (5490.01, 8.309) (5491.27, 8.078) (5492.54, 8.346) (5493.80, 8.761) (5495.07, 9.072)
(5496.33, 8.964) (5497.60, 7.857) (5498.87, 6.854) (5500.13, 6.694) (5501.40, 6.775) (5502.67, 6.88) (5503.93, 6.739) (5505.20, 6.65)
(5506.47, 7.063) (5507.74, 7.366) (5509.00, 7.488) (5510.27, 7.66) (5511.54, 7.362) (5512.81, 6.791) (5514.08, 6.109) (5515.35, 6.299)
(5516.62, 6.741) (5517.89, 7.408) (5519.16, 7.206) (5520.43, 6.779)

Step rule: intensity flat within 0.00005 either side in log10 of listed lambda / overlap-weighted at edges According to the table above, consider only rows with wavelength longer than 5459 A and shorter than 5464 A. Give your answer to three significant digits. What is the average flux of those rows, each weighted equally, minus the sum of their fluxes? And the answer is -20.9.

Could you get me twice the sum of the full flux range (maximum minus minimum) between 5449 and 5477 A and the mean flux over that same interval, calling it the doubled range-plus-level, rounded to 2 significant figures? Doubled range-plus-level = 18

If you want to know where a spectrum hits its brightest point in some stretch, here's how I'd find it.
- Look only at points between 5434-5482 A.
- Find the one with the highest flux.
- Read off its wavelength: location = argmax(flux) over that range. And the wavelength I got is 5444.69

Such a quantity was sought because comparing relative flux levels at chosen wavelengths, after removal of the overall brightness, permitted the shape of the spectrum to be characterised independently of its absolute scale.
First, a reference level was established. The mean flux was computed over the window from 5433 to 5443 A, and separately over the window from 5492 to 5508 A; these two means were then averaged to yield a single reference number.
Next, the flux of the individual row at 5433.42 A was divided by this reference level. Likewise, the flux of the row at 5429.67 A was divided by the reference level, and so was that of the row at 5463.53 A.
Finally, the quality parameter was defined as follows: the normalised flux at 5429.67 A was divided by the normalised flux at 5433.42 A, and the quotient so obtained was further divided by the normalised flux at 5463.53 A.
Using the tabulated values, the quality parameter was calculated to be 1.29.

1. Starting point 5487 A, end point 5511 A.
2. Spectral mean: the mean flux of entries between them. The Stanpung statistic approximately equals 7.6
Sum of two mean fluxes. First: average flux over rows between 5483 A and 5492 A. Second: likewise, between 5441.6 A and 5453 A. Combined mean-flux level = 16.6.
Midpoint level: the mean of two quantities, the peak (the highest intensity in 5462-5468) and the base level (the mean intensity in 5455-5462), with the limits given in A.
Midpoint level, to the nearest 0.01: 6.93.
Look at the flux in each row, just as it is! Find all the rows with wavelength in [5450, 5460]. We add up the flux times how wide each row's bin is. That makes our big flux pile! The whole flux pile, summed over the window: 66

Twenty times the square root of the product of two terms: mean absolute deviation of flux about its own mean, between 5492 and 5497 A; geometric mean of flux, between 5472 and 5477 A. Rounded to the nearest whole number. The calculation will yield 27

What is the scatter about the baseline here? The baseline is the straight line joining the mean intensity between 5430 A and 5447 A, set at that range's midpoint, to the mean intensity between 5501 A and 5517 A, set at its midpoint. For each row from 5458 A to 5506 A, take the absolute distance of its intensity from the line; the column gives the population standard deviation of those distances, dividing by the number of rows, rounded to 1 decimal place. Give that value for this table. 0.6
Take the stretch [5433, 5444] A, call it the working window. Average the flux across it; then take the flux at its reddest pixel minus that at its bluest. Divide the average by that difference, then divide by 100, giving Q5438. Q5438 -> 0.06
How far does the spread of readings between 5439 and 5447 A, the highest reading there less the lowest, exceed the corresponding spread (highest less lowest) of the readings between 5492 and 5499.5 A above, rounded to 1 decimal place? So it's -1.4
